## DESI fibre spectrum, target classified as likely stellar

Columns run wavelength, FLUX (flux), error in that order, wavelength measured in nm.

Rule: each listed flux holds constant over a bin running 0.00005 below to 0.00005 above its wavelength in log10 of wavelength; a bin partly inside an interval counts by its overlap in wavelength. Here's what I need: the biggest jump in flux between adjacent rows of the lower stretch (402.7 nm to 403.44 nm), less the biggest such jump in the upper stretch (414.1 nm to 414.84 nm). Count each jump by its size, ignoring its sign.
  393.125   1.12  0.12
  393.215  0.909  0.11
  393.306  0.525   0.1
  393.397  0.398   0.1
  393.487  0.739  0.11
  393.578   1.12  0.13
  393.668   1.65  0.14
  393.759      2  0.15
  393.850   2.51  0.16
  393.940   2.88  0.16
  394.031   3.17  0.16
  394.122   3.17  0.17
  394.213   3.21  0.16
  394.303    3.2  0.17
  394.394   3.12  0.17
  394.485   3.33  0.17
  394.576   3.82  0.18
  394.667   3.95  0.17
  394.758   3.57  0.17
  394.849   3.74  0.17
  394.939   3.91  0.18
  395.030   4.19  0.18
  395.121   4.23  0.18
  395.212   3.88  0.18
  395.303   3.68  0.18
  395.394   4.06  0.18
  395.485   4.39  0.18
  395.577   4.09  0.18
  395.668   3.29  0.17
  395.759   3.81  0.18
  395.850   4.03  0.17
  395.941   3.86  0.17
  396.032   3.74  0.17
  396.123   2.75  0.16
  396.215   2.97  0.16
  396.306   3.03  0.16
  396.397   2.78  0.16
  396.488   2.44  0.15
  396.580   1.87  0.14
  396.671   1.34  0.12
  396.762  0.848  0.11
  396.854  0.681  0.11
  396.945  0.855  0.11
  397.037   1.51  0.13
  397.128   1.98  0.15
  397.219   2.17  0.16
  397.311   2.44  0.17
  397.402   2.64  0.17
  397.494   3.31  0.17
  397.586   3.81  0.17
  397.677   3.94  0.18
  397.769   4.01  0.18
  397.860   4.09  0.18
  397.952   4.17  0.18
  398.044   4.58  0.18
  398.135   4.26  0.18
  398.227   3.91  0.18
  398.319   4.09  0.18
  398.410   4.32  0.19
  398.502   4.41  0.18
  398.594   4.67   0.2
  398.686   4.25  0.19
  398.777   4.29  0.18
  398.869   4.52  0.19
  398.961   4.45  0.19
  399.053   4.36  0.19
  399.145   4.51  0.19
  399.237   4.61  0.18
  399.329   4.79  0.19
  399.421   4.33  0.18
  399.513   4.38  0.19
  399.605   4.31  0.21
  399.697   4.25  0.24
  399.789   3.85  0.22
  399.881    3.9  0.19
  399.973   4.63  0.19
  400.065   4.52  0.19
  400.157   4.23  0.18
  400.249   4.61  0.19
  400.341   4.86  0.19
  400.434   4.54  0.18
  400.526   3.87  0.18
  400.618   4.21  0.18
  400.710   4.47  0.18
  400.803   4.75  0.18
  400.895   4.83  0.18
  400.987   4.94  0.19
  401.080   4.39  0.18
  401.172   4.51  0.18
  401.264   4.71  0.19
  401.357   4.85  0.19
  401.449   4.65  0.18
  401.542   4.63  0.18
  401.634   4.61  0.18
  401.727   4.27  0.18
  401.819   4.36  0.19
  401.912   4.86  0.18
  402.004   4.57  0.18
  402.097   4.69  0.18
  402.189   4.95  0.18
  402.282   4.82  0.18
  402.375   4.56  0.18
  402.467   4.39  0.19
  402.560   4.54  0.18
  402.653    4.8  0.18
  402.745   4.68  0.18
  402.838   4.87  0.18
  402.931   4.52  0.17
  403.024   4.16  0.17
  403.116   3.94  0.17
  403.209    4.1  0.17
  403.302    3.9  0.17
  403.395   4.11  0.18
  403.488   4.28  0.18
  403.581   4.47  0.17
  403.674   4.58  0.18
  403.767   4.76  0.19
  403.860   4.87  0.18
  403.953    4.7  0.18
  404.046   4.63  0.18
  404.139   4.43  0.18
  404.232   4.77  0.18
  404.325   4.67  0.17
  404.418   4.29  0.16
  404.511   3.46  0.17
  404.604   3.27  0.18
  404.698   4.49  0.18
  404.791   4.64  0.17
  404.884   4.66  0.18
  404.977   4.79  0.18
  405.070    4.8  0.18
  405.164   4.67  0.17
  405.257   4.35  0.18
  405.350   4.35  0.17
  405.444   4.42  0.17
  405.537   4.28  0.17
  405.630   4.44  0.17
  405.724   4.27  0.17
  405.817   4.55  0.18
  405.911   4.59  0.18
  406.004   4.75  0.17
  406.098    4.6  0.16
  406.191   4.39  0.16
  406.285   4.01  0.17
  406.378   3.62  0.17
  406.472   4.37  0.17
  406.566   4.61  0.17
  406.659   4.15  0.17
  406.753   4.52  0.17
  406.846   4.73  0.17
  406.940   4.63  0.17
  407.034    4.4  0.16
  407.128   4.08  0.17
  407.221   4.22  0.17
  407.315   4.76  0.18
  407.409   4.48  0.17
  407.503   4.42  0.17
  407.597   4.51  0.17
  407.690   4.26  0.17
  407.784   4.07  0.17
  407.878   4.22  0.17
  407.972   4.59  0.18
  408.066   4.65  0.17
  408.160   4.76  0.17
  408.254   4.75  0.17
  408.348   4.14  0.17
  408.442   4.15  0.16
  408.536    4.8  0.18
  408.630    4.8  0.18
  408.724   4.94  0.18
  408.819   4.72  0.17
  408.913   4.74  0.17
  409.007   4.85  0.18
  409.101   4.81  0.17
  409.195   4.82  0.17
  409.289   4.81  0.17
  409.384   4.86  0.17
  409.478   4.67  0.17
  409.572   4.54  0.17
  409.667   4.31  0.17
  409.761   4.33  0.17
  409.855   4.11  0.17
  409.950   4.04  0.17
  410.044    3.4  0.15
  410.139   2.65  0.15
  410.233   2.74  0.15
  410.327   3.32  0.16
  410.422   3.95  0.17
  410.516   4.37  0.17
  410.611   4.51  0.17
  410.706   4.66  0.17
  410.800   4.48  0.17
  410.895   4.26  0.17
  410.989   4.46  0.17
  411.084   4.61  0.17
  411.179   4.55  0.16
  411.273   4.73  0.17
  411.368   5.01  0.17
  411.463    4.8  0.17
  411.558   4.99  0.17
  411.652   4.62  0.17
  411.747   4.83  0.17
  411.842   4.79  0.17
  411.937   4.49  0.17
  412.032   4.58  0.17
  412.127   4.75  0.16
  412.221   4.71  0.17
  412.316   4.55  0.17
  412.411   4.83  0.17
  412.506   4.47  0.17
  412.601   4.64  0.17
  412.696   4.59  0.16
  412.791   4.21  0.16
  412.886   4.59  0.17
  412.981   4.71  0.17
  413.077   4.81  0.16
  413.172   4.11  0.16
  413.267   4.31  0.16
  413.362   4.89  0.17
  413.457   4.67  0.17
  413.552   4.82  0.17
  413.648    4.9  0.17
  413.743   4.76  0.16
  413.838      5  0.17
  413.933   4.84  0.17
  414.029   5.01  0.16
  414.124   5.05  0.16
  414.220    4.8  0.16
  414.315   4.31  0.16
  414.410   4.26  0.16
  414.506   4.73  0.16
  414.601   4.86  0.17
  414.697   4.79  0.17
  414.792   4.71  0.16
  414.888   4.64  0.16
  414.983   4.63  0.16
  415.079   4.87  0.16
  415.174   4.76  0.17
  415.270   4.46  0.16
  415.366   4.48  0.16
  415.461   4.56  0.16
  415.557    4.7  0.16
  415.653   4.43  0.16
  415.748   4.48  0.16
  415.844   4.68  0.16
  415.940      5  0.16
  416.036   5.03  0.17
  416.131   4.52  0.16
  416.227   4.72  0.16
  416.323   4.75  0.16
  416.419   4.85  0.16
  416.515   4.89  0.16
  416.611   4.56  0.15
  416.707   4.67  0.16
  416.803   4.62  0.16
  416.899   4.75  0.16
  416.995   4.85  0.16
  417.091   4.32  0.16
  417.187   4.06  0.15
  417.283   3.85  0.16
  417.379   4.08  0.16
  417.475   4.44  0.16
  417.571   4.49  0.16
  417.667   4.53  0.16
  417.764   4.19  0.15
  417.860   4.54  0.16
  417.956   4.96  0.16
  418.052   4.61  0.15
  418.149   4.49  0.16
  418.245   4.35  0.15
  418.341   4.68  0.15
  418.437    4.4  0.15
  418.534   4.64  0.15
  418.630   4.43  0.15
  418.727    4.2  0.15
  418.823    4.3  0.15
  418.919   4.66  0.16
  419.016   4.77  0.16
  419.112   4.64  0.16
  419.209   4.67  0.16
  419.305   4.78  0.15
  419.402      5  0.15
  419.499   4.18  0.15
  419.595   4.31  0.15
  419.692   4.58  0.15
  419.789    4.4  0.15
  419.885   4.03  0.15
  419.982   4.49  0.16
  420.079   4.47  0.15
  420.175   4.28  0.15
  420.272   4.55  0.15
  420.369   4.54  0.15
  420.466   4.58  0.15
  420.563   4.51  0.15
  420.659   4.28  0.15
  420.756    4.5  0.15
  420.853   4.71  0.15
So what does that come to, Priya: -0.13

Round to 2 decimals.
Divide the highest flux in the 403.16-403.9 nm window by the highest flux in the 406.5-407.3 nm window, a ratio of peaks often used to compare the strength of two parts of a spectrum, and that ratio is 1.03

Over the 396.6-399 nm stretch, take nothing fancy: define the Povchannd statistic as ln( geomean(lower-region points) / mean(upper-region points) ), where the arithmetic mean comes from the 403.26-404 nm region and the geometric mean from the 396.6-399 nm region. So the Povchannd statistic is -0.43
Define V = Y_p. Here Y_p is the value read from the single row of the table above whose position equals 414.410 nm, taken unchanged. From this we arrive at 4.26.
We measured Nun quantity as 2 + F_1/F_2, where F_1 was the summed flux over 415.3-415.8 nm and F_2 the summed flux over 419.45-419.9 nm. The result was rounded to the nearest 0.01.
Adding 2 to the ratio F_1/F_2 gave 3.05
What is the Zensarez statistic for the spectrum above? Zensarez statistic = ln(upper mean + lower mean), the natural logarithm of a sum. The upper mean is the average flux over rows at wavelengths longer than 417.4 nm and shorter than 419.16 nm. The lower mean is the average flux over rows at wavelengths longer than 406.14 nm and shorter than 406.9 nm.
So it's 2.18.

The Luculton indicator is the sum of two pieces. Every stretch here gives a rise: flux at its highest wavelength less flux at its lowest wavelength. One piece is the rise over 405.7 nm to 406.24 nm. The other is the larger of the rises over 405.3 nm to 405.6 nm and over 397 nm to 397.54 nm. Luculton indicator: 1.9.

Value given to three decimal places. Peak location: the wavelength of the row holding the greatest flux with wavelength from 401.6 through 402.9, 402.189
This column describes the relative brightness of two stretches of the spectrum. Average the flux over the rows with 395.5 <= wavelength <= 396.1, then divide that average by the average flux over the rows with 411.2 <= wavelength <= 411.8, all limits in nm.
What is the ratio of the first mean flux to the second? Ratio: 0.79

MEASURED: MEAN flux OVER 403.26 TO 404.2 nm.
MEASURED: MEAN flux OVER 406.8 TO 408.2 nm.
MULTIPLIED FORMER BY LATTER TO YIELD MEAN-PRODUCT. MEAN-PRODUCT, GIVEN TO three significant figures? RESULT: 19.9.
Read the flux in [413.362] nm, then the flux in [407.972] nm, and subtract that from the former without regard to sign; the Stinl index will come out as 0.30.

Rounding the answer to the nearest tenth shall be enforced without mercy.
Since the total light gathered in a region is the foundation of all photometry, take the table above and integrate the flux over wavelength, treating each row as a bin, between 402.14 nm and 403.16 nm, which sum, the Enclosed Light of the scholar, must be 4.7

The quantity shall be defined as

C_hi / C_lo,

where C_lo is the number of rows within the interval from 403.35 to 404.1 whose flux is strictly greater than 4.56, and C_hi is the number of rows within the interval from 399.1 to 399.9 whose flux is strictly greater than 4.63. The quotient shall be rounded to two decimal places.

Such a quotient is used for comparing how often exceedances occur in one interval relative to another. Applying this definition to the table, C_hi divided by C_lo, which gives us 0.20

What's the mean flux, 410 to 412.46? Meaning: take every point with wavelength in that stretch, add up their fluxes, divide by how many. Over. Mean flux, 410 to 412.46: 4.37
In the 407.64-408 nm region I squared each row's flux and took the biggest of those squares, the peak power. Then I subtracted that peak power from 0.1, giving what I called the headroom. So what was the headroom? -21.0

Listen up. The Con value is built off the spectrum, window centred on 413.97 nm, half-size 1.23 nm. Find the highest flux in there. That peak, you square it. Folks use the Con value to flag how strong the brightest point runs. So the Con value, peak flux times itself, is 25.5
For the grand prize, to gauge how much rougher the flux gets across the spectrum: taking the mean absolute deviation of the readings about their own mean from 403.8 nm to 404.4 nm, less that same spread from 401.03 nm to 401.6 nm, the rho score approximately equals -0.014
